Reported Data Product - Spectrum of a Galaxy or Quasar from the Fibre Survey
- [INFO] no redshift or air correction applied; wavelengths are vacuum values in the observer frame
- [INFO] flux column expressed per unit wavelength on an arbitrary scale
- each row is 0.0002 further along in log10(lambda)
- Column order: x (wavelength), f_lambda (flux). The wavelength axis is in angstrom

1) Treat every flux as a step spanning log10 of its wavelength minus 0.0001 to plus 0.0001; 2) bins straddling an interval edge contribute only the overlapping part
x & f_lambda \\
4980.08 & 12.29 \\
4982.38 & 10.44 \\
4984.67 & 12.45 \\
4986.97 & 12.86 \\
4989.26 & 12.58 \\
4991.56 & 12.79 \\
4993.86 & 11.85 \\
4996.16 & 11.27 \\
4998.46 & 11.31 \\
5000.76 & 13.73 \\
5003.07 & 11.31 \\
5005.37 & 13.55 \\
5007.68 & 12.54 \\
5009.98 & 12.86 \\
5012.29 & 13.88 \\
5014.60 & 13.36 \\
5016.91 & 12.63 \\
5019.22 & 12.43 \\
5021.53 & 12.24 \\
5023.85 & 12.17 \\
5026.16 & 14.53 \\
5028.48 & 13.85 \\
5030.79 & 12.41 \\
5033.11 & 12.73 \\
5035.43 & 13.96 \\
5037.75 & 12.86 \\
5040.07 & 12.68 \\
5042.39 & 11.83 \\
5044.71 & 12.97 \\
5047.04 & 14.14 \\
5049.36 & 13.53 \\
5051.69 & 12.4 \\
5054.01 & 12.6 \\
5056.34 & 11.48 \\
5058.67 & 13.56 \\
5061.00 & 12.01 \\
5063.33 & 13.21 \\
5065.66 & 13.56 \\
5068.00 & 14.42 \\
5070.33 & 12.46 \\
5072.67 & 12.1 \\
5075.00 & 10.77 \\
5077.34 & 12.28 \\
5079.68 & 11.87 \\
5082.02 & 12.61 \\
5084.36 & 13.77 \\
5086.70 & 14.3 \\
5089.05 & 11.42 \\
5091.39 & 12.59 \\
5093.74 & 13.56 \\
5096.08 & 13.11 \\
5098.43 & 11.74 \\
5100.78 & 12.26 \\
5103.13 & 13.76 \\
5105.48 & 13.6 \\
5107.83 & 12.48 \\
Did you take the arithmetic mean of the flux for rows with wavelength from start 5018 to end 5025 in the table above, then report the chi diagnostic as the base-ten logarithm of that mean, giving 1.089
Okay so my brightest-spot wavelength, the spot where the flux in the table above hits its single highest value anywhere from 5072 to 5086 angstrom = 5084.36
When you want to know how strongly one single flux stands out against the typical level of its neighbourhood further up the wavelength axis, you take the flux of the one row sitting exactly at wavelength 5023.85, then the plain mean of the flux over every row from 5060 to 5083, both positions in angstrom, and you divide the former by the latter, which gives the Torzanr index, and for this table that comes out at 0.97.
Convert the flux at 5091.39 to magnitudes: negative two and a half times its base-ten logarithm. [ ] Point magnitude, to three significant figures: -2.75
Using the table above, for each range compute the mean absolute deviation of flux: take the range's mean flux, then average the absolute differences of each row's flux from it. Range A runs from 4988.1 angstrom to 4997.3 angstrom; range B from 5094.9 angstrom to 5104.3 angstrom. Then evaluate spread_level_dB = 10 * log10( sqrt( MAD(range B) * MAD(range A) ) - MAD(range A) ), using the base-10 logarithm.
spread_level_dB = -11.4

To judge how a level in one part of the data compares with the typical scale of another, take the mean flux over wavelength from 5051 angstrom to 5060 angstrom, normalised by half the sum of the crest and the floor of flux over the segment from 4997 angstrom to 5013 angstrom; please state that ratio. 0.99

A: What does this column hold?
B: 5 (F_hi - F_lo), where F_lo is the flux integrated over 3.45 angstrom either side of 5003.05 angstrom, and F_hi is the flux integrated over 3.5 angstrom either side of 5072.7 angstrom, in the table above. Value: -32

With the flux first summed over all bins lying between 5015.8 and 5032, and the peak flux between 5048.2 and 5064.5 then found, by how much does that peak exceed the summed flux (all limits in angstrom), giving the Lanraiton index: -77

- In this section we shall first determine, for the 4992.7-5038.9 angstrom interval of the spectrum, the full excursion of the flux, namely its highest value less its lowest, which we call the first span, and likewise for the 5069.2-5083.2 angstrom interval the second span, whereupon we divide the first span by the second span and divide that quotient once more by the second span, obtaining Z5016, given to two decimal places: 0.96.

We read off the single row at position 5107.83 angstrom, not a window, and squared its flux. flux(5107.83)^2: 156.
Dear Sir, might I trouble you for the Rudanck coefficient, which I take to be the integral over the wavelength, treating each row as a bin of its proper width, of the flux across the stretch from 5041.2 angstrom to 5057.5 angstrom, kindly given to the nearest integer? 207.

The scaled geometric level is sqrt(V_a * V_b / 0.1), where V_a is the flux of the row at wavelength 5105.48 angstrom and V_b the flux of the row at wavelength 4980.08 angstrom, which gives 40.9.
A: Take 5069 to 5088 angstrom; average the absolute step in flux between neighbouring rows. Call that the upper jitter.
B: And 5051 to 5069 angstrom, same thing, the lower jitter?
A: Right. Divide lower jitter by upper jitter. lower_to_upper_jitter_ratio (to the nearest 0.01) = 1.22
